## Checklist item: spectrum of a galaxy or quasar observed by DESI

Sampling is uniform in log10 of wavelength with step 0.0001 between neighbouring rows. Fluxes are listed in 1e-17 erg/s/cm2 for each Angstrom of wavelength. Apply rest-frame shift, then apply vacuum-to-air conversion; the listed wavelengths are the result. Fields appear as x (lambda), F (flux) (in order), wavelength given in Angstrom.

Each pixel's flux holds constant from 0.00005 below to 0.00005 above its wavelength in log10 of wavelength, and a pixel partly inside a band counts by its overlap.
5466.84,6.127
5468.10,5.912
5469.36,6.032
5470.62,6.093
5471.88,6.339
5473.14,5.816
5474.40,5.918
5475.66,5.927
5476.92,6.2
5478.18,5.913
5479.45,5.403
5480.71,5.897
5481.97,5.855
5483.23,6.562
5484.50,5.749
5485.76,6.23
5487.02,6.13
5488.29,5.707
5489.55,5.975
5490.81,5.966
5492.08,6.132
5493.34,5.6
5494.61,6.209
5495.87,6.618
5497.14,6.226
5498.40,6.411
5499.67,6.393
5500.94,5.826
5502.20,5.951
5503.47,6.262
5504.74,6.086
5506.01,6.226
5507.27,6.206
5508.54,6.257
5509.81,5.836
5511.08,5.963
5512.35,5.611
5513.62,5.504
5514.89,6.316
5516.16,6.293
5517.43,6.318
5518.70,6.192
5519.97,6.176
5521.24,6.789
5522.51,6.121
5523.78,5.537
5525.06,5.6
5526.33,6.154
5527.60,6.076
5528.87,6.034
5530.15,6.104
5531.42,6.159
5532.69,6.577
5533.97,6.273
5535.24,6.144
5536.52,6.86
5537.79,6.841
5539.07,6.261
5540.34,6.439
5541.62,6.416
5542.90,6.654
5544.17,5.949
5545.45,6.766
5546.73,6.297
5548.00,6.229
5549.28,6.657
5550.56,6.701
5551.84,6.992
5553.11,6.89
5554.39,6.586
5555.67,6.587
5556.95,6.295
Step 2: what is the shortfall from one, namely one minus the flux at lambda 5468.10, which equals -4.9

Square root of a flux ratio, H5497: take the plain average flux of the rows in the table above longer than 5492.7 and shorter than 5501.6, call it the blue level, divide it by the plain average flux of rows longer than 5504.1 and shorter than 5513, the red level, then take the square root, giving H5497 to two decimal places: 1.01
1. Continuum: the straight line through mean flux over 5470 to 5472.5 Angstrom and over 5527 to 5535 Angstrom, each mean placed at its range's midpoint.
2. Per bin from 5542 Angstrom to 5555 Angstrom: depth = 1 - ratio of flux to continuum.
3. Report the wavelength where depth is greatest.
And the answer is 5544.17 Angstrom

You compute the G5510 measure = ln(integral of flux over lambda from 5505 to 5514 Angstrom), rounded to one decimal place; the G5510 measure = 4.0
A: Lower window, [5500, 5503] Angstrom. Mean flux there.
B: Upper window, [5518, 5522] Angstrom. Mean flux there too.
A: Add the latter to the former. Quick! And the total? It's 12.3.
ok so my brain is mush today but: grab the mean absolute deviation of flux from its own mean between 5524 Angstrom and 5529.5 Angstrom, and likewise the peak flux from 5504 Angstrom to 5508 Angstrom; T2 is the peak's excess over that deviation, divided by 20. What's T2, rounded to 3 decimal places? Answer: 0.302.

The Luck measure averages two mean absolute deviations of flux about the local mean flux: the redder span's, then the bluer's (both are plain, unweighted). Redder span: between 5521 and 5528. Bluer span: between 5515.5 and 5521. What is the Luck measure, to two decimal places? 0.19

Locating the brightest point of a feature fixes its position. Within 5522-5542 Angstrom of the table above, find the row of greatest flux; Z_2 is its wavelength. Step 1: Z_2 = 5536.52 Angstrom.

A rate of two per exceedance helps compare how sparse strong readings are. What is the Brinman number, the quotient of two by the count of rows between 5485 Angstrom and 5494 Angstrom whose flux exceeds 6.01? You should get 0.67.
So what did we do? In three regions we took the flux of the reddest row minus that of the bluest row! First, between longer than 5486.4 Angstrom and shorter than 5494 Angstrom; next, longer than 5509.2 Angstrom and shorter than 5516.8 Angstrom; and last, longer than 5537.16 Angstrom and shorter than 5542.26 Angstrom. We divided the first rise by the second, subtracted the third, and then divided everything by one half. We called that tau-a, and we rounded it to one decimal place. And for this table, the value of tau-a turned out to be -1.5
